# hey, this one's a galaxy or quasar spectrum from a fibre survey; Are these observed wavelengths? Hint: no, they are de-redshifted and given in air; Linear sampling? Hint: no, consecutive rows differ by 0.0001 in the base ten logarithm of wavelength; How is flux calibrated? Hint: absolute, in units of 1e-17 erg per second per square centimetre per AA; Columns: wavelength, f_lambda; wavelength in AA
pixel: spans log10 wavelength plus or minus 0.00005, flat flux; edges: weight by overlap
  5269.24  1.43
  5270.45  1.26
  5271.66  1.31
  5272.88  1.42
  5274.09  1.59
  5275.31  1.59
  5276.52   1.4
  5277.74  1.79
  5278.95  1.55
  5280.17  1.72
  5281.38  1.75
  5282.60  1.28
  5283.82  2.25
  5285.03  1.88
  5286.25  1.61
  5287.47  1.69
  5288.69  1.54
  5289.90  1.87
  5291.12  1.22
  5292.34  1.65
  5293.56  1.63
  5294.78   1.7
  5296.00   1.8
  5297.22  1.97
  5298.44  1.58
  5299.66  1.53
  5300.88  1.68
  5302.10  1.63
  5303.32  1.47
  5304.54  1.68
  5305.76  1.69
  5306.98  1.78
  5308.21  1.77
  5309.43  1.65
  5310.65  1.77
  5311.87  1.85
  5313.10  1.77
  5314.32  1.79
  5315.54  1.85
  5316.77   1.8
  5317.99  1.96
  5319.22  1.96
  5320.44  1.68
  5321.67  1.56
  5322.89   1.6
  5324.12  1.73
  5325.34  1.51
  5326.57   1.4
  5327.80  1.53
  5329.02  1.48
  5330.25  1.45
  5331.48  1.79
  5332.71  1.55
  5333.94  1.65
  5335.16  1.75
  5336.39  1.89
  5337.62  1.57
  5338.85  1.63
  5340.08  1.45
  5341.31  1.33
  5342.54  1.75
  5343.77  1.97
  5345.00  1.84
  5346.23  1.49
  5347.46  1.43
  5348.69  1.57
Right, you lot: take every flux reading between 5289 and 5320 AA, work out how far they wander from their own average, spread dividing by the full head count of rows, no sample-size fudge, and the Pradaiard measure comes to 0.16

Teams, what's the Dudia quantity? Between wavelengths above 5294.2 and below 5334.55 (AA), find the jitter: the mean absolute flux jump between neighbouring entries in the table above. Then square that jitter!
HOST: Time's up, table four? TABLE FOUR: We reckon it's 0.015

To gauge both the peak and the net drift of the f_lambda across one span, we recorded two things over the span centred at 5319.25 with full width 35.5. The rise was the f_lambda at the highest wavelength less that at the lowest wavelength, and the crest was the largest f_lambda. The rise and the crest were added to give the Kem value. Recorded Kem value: 2.2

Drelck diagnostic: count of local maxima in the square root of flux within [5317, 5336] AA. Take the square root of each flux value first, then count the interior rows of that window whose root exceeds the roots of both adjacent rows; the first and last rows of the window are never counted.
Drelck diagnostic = 3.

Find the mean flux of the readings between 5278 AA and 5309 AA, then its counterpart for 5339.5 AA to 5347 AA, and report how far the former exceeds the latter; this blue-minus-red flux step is 0.04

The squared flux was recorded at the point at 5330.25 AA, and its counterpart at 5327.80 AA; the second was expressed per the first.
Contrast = 1.11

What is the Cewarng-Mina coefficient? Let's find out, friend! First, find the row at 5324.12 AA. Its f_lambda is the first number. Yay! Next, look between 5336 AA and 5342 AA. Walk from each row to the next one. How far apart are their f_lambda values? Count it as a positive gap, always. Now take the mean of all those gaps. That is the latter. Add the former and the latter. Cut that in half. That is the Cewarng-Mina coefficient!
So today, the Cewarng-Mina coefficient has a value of 0.95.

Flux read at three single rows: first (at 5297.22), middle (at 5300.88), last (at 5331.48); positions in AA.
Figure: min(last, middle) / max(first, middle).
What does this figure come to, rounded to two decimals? 0.85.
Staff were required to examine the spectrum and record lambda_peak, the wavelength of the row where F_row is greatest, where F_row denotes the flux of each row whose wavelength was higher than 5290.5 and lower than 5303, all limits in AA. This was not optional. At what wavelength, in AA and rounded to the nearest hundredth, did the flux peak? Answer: 5297.22 AA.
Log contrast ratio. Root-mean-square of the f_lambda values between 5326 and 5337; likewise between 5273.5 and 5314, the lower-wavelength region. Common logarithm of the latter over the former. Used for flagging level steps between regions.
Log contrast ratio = 0.018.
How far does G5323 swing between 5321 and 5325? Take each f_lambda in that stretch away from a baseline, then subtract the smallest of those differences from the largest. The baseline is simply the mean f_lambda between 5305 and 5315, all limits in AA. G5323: 0.17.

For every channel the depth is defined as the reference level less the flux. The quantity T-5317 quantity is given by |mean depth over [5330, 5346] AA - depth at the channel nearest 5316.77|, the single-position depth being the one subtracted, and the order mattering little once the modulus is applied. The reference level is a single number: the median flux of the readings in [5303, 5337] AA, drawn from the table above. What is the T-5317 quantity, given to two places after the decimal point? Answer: 0.14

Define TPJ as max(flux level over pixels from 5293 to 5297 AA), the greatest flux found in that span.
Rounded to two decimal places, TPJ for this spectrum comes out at 1.80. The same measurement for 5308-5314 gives 1.85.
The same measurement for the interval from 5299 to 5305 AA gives 1.68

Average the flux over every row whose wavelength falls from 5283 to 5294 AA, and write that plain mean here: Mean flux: 1.70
